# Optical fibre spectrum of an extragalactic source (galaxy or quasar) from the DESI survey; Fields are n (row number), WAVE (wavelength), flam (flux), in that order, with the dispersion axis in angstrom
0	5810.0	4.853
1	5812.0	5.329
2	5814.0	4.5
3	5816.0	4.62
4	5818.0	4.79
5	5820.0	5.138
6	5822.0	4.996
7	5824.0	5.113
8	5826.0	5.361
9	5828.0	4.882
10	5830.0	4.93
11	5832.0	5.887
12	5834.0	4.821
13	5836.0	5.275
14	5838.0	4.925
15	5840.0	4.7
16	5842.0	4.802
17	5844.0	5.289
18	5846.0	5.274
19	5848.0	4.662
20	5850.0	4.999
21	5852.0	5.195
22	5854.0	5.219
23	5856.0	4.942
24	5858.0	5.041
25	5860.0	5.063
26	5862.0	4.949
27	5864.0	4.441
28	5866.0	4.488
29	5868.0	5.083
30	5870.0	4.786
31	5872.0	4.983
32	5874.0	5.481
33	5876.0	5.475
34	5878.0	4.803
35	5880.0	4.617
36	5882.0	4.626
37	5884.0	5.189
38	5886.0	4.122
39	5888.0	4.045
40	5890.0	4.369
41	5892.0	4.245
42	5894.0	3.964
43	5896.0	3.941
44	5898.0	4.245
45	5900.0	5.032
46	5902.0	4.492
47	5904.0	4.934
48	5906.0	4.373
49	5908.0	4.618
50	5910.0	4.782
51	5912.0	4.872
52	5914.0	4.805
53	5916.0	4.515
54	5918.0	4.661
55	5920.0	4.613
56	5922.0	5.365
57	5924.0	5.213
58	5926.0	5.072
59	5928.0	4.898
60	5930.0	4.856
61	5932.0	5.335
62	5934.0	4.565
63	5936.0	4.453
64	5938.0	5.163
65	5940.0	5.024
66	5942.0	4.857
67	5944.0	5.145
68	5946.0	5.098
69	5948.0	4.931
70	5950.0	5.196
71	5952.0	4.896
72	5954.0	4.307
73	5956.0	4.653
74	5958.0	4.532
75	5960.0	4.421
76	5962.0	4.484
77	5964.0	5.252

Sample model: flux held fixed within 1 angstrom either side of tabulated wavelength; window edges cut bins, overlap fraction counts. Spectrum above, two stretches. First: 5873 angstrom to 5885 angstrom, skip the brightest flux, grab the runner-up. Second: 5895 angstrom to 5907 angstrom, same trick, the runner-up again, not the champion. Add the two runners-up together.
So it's 10.4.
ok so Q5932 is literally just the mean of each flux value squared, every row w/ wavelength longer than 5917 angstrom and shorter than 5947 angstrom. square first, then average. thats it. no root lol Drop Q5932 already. 24.6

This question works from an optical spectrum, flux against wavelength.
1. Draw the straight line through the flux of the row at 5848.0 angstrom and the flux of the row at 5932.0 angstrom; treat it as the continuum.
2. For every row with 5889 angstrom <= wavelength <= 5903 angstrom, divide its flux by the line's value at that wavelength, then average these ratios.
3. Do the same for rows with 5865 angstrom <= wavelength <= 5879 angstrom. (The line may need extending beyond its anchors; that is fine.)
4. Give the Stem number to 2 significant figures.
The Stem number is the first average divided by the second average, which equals 0.83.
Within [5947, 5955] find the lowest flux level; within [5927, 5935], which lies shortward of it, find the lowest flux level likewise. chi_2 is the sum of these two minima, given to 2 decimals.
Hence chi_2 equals 8.87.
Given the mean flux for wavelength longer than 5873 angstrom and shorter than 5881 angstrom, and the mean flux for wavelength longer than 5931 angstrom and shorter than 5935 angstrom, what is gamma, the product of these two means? 25.2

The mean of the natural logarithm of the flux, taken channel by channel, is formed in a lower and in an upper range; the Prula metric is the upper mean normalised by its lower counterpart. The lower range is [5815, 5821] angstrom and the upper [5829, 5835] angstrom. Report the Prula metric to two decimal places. 1.04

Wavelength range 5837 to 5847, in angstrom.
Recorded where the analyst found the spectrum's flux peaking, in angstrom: 5844.0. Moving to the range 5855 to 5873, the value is 5868.0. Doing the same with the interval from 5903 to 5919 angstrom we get 5904.0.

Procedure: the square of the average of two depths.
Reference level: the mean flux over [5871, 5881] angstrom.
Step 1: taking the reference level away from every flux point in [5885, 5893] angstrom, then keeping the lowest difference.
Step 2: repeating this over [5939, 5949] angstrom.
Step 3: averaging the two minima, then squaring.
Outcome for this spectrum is 0.39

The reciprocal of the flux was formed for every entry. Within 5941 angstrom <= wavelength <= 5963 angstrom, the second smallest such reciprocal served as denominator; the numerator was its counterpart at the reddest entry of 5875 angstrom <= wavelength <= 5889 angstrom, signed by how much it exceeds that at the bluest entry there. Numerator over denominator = 0.33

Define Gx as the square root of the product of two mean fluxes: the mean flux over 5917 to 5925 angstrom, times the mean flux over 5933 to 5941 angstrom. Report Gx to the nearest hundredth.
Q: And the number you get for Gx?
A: 4.88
